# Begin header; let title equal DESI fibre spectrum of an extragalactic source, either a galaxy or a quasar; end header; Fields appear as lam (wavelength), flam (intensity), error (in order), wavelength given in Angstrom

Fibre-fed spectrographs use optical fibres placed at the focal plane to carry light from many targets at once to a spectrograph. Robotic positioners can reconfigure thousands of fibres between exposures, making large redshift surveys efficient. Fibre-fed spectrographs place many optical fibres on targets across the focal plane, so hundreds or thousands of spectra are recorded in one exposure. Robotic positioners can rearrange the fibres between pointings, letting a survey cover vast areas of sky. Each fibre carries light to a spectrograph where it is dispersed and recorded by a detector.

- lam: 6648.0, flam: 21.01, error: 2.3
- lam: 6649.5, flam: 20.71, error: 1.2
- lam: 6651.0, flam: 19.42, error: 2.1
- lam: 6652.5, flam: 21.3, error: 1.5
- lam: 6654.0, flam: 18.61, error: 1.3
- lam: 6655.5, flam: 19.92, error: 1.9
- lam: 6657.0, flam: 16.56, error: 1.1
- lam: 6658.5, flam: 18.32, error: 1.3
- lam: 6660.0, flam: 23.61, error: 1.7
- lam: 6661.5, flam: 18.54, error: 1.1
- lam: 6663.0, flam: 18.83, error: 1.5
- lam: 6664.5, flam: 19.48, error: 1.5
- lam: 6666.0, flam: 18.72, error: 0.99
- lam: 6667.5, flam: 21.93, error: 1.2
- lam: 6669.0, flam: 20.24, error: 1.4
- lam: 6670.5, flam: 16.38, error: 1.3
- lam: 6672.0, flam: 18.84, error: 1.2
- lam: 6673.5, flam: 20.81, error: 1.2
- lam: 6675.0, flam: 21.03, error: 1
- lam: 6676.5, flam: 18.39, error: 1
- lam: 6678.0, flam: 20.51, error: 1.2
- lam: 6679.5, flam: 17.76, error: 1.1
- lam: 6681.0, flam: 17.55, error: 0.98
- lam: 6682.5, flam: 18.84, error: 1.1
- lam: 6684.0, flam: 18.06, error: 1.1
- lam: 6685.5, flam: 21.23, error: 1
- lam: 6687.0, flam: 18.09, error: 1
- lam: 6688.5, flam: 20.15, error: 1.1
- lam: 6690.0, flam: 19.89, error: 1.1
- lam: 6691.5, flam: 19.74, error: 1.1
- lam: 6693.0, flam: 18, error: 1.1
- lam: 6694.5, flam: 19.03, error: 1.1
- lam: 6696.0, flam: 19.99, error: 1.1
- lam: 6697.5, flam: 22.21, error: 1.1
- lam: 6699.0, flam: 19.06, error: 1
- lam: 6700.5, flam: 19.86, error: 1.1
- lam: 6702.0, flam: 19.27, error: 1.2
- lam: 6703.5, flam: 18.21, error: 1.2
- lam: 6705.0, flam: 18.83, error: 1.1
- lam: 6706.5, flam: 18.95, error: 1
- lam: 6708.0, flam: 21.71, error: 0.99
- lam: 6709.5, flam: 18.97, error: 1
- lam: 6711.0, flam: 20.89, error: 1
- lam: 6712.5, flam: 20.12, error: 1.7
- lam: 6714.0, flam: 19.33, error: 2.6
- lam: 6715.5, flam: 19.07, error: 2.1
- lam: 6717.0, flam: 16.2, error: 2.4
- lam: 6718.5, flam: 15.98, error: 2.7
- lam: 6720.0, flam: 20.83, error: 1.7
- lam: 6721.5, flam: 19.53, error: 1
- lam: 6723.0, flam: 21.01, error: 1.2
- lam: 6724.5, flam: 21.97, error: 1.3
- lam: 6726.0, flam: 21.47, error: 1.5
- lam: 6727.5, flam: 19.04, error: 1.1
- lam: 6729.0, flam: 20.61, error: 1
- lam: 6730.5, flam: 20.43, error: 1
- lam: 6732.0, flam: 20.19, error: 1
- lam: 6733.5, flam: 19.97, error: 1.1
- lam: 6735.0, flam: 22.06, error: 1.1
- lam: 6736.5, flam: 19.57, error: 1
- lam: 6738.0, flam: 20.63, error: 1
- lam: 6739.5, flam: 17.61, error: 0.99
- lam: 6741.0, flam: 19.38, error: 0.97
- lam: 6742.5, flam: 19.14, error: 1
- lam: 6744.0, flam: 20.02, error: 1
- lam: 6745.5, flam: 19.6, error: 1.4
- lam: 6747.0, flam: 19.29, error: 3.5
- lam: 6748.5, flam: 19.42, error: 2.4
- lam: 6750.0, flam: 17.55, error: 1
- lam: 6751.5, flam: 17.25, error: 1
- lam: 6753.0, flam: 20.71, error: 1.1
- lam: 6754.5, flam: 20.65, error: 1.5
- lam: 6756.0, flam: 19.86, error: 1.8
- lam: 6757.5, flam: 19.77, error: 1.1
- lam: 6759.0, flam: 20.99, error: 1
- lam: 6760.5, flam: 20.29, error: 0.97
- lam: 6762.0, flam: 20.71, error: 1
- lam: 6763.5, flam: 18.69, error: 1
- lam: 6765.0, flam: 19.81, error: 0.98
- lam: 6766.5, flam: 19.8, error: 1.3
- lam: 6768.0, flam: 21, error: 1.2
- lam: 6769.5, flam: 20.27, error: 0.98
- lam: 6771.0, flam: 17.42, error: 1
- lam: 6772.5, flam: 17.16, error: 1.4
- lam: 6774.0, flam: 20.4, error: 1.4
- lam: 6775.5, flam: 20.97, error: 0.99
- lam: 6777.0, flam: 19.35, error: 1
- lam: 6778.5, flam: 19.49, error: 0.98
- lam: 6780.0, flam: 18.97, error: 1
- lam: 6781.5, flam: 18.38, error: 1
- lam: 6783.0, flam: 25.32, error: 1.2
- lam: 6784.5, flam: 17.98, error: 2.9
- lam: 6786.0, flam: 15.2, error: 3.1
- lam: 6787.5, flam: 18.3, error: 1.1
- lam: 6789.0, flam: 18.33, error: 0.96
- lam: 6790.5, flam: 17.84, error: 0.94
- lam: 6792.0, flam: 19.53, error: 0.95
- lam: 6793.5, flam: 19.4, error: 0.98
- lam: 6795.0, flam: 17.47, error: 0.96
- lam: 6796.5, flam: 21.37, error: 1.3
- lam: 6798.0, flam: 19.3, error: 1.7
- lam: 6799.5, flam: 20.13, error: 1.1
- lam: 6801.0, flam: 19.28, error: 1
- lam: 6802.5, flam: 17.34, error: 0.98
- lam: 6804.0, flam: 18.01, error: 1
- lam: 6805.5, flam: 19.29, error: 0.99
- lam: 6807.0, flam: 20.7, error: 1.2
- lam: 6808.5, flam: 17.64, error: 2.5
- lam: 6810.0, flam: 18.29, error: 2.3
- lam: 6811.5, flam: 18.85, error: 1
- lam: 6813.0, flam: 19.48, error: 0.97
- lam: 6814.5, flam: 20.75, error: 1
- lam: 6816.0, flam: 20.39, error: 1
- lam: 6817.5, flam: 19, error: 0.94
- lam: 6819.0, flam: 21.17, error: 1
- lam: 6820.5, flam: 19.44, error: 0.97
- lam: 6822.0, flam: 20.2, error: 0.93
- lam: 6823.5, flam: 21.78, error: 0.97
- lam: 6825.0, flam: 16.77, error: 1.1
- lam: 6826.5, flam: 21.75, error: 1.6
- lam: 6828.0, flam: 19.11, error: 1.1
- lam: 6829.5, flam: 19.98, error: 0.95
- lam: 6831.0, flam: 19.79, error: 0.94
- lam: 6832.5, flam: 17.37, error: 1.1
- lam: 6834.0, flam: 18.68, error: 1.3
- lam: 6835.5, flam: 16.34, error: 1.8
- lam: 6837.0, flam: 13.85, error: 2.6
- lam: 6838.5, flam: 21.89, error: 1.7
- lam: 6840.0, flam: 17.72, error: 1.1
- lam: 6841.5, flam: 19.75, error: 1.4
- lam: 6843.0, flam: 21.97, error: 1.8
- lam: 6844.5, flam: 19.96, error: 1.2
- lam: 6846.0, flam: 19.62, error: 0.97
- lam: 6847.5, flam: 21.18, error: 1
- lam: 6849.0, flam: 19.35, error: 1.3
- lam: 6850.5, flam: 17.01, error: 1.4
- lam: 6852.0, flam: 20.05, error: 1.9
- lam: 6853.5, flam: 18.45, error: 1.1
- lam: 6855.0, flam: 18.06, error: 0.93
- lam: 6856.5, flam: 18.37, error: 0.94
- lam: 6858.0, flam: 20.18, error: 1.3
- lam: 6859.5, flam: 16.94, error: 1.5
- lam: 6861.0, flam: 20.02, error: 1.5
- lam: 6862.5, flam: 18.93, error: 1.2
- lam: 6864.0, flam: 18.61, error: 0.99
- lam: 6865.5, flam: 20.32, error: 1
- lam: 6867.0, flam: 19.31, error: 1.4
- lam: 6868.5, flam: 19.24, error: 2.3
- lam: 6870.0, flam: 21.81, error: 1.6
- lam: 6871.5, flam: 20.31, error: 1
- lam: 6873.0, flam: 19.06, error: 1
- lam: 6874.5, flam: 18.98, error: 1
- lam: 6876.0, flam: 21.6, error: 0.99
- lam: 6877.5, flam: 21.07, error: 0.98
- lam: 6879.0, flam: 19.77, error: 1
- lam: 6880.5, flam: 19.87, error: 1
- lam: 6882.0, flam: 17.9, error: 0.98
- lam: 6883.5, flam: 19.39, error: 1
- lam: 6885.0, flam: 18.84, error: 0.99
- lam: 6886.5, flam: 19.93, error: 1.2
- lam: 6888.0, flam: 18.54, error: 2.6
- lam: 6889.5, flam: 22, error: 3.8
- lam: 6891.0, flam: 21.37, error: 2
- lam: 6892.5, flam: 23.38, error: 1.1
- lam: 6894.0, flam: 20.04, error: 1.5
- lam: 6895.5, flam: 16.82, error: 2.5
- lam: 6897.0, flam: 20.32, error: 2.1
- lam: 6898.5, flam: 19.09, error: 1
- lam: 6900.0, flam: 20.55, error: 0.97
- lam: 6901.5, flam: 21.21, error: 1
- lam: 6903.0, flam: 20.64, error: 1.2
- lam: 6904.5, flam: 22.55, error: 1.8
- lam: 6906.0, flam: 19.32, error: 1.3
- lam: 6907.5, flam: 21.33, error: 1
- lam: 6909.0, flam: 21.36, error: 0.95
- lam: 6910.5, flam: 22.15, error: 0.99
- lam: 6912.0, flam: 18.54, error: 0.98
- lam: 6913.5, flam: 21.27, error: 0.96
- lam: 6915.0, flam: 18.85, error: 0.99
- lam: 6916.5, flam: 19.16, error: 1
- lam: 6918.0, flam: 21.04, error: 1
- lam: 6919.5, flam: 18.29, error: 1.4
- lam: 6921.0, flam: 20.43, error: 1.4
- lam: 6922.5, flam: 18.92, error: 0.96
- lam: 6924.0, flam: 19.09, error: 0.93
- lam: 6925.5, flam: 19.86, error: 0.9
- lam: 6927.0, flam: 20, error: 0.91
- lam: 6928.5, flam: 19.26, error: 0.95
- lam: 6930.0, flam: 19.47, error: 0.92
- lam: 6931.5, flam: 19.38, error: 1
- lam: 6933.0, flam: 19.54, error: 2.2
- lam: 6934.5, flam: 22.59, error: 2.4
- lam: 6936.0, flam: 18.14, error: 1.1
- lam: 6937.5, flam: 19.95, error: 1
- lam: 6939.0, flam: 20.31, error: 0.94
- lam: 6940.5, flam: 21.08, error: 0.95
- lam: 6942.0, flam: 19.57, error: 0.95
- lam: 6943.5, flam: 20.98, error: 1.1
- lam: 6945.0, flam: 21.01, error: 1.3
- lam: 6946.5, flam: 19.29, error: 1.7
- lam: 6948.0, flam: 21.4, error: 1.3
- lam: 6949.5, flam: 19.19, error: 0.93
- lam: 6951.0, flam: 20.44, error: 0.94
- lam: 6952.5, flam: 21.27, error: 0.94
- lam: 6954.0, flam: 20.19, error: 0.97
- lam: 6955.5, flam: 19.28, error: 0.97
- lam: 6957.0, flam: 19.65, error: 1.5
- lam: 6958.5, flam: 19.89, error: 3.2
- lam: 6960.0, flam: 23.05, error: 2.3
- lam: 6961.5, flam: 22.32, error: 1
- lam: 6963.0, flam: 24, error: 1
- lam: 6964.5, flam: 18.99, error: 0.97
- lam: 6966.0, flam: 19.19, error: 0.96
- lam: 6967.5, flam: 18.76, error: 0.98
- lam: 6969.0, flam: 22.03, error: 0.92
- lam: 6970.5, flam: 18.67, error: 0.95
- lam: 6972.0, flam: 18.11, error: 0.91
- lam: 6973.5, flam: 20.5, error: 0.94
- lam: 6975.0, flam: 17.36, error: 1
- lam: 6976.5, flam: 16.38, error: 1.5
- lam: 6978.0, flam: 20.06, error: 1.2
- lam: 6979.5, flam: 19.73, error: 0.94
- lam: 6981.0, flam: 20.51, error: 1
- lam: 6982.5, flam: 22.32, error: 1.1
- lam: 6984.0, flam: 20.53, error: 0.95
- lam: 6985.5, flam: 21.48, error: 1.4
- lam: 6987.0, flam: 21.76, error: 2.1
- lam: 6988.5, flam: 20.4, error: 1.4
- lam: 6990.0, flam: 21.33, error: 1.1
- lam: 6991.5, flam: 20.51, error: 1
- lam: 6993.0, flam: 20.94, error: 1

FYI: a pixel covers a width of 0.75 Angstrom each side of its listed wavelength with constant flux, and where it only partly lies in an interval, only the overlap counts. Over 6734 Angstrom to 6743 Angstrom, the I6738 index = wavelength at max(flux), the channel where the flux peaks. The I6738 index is 6735.0 Angstrom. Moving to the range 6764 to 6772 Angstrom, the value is 6768.0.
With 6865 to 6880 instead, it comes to 6870.0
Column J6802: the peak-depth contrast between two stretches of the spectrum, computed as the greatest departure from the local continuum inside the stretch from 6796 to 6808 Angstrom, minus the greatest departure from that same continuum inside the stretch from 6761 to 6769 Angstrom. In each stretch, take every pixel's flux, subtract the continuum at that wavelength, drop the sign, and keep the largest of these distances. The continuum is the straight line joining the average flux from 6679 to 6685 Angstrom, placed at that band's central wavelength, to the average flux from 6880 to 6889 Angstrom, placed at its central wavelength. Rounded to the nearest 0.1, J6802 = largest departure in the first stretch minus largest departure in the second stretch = 0.2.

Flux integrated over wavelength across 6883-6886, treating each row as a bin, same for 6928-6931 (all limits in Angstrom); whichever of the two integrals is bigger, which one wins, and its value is 58.1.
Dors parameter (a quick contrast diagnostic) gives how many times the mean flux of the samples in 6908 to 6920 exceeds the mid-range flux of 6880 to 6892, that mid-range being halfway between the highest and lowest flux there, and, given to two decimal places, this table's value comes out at 1.01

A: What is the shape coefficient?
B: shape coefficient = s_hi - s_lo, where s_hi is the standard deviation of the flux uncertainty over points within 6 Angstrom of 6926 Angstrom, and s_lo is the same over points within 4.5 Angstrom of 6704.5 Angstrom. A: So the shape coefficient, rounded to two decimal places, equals 0.07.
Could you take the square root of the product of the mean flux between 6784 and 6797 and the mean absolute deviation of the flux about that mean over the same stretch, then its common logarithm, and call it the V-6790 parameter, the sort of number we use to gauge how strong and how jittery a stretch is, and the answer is 0.66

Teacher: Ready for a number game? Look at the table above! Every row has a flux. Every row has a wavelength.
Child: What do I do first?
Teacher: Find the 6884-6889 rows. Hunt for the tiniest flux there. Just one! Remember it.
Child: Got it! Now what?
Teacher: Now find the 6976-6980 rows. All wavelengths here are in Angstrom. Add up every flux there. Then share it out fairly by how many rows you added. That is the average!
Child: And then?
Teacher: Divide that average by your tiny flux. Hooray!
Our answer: 1.01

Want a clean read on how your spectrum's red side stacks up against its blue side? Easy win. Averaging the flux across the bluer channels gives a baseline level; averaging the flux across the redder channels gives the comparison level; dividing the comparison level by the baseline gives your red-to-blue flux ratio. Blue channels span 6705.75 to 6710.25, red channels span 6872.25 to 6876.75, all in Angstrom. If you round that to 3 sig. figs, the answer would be 1.00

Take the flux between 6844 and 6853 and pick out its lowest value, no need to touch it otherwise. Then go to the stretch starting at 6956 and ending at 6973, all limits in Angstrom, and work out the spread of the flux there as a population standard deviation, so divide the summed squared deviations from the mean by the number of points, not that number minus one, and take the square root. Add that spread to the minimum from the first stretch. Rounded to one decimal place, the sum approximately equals 19.0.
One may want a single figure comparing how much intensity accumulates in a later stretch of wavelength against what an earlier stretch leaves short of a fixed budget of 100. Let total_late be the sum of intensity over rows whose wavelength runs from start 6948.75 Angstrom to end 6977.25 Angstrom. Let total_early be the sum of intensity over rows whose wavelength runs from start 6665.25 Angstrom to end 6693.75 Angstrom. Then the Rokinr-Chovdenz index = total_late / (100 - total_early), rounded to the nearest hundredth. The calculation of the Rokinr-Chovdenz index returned -1.42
